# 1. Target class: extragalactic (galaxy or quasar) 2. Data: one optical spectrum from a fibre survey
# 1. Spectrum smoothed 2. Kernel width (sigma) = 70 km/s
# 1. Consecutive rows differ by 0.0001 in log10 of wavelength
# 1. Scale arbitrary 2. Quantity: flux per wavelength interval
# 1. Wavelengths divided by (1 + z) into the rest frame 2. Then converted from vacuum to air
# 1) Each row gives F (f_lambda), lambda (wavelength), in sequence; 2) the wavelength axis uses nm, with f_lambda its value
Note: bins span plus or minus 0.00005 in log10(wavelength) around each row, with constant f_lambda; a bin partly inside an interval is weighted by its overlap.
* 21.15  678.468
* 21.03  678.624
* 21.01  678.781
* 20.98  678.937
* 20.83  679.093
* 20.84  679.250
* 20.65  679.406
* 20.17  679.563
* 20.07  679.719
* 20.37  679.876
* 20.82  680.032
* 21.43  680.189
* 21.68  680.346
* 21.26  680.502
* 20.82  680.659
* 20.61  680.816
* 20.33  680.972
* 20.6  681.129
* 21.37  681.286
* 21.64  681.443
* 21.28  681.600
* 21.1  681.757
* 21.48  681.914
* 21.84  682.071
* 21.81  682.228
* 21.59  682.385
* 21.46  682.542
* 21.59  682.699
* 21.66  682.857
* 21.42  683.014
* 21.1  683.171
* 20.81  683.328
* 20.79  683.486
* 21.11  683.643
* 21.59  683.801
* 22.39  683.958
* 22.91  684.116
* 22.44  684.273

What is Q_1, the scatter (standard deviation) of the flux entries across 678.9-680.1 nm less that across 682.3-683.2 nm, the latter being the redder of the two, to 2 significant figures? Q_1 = 0.14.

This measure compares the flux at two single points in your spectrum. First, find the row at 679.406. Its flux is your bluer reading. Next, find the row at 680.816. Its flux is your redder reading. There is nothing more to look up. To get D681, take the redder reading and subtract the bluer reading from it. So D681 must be 0.0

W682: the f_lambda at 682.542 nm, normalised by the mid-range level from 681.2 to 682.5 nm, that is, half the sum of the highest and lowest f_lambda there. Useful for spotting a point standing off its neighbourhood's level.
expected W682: 1.00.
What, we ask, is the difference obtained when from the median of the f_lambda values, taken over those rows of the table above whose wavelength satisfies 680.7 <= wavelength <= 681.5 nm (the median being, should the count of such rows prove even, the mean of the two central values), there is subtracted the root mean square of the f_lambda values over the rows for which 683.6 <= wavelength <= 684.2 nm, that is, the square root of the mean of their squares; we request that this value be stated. -1.4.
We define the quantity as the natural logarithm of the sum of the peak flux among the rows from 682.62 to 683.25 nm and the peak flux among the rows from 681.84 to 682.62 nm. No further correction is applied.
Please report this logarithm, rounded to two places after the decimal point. 3.77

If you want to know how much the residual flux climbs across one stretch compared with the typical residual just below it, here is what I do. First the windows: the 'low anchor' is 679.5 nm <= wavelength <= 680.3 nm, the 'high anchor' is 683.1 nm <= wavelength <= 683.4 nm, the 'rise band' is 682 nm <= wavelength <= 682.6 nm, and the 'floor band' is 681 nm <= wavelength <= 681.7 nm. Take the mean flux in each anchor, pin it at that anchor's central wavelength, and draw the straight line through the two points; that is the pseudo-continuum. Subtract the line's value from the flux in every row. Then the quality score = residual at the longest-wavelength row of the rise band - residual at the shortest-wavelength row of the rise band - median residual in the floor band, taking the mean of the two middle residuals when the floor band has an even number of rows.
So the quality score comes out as -1.0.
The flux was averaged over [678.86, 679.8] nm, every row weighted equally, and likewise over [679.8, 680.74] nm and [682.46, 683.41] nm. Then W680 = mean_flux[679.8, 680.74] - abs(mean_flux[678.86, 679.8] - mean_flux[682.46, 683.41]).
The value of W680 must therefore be 20.3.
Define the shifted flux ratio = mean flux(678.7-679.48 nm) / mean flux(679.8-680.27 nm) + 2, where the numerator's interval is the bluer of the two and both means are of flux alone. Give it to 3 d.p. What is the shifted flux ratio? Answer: 2.999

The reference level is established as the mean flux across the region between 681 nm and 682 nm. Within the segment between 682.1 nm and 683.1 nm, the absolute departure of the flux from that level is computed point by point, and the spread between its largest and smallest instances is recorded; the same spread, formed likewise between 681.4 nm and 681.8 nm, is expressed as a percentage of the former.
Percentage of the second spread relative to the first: 92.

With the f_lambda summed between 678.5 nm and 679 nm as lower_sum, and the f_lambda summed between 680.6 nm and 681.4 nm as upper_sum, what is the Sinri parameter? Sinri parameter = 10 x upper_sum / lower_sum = 16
